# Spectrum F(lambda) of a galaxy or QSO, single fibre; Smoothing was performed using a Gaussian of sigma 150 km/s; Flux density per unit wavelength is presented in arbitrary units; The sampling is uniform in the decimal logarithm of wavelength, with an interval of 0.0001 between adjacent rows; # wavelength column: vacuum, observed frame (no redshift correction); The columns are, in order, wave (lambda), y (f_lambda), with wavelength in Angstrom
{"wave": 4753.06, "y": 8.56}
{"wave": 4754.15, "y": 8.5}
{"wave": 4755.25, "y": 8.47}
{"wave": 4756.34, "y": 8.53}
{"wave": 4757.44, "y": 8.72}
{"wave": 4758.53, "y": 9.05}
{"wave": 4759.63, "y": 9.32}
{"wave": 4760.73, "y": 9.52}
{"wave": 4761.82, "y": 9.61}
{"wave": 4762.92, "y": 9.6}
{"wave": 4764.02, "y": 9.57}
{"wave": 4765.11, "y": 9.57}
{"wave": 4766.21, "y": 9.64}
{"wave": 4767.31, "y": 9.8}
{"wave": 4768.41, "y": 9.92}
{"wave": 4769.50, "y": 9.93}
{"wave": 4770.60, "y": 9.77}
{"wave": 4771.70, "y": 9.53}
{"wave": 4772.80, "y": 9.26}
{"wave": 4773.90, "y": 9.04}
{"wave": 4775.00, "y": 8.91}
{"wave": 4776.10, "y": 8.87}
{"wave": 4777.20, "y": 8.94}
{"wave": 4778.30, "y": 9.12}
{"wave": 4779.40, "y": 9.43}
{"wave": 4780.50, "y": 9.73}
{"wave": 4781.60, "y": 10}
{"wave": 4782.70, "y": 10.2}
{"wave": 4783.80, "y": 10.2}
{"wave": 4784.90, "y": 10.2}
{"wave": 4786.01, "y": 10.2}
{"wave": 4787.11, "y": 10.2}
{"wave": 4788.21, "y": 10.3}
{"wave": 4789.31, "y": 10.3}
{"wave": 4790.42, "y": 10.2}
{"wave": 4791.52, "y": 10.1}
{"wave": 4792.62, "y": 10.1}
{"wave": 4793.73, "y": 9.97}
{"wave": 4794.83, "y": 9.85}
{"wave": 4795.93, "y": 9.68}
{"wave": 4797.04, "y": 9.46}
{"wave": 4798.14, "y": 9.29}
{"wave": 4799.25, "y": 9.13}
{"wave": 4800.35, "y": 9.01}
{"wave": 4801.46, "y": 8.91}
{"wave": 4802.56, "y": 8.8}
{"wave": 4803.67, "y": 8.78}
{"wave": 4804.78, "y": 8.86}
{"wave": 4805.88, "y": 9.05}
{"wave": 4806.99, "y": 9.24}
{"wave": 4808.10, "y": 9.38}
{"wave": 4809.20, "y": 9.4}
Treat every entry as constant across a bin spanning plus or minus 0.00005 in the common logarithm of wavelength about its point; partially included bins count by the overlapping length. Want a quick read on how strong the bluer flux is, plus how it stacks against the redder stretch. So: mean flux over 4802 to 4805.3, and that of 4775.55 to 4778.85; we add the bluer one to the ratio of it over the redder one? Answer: 10.00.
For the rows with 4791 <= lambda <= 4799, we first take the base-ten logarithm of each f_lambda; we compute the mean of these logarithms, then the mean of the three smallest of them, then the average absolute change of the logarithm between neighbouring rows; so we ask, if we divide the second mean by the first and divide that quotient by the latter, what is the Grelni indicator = 163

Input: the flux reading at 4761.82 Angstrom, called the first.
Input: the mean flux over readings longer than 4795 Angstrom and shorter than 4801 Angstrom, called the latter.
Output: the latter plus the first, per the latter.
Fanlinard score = 2.03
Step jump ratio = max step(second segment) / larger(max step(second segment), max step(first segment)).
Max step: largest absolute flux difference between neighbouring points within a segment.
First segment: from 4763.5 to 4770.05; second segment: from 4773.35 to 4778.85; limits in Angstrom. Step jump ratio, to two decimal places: 1.00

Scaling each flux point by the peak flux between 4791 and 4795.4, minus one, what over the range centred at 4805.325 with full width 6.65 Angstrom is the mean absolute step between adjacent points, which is 0.012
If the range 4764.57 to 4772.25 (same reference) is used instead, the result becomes 0.013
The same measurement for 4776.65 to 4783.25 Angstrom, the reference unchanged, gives 0.025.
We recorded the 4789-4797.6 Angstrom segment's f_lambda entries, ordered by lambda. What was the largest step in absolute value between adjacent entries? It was 0.22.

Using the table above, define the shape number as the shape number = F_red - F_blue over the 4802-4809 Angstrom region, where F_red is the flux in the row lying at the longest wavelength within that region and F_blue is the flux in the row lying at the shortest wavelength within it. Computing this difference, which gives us 0.58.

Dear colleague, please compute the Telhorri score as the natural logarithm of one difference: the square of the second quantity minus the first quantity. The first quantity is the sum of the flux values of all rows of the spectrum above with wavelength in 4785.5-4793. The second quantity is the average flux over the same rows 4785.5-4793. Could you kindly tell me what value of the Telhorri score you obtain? 3.49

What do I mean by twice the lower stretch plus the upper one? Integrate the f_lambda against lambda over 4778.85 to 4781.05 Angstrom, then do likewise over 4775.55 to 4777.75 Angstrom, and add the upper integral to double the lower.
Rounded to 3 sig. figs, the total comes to 60.3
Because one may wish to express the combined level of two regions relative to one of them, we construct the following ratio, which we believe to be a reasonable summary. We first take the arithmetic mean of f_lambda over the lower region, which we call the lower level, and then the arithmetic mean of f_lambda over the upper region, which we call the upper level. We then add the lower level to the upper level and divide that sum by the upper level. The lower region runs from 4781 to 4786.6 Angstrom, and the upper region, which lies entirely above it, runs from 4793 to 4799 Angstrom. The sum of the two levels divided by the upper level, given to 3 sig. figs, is 2.05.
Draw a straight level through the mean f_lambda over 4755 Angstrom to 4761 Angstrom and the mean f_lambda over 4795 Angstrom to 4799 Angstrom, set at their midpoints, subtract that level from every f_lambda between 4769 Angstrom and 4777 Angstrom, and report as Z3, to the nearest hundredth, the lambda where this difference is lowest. 4776.10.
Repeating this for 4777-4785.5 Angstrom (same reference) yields 4777.20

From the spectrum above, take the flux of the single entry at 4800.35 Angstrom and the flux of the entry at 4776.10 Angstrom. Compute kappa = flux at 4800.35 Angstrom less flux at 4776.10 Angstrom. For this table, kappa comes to 0.14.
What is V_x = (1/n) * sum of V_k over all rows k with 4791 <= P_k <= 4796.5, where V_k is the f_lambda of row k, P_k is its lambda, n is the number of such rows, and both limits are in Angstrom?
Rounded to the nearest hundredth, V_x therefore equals 9.94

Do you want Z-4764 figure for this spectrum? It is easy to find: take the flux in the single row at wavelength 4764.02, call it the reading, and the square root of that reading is 3.09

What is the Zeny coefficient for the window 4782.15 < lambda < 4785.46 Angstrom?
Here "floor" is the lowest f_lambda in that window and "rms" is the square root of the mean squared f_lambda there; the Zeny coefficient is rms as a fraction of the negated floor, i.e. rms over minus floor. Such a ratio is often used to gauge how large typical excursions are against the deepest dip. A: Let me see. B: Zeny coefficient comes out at -1.00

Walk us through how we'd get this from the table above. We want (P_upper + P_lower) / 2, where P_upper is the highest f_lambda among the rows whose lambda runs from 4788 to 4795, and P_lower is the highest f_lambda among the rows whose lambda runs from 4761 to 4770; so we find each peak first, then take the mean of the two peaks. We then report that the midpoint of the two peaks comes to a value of 10.1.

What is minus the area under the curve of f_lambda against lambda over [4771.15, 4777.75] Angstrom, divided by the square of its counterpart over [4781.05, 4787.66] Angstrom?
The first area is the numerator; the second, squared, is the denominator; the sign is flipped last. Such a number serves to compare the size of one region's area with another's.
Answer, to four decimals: -0.0133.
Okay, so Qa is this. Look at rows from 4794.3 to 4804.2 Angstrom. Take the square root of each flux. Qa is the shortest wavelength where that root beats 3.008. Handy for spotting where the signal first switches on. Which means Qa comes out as 4794.83 Angstrom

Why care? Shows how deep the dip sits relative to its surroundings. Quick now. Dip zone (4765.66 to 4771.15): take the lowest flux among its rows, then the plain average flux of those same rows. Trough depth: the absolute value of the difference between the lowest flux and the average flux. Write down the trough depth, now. 0.17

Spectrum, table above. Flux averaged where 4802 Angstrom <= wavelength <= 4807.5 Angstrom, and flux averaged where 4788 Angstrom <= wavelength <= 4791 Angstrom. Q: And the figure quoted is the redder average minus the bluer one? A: -1.3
